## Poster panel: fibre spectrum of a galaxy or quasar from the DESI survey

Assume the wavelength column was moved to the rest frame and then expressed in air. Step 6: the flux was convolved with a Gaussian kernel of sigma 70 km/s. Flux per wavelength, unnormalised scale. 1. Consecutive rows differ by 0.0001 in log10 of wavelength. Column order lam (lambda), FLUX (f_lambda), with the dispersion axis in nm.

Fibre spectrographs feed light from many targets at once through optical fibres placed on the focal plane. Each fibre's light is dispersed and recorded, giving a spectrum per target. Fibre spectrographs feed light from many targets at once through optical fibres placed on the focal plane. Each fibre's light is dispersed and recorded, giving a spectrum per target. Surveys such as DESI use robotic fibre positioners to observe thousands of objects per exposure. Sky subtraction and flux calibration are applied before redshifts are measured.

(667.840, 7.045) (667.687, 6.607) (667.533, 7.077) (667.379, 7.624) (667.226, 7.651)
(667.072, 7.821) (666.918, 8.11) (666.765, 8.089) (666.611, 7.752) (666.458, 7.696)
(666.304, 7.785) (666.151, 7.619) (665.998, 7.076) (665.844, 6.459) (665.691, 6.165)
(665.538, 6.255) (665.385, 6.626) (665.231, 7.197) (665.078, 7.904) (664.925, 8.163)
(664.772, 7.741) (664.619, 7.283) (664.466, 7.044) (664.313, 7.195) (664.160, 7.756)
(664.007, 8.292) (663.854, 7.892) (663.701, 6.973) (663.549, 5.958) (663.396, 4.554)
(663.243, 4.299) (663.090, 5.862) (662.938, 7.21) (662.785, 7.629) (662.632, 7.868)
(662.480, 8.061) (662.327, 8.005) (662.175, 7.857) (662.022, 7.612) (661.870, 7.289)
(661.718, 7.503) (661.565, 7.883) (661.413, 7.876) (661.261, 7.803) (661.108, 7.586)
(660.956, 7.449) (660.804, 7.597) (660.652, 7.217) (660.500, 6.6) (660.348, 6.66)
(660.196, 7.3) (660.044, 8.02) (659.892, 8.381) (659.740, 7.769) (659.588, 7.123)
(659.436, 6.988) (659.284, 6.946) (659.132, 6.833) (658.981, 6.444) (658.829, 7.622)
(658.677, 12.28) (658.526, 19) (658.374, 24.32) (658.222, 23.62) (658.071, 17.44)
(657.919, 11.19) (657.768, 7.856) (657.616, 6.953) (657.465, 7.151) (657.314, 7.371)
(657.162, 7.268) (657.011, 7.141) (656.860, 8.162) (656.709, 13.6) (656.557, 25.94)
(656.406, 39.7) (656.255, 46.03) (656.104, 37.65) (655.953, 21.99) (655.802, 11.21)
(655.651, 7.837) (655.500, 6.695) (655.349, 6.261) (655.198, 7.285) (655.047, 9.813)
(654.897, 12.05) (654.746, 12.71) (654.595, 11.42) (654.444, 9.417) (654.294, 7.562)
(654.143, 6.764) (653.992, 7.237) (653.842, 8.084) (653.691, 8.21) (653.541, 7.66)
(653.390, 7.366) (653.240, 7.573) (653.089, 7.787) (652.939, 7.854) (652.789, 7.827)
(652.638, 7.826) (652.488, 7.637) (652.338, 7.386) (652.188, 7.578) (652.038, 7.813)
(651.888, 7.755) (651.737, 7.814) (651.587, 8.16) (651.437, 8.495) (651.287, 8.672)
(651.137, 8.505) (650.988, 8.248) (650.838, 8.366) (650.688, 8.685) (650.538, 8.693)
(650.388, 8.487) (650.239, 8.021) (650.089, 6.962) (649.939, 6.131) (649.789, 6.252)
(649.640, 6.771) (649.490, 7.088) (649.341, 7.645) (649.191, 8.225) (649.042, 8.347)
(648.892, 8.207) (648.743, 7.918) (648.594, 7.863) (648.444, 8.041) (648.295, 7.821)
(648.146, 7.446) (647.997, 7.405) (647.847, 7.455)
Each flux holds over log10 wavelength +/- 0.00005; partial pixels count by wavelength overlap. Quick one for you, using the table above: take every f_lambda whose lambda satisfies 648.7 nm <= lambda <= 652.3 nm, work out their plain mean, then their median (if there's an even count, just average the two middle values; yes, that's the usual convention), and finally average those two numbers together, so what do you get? 8.0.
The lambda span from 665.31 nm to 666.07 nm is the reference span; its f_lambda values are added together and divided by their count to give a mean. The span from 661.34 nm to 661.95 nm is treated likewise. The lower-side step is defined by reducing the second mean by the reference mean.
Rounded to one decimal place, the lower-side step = 1.1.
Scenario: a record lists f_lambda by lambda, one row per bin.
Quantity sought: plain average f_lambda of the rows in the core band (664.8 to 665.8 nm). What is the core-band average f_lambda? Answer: 7.1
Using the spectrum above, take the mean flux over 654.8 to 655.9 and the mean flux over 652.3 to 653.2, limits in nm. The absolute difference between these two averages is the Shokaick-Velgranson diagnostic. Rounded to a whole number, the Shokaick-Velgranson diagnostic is 1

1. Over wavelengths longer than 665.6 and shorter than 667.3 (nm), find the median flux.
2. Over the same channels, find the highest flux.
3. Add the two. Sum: 15.8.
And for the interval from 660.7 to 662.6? 15.8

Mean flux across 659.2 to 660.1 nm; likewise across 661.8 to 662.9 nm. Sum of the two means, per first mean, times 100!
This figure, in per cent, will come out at 203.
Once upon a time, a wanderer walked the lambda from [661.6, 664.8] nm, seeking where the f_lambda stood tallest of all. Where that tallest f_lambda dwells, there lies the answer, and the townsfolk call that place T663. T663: 664.007 nm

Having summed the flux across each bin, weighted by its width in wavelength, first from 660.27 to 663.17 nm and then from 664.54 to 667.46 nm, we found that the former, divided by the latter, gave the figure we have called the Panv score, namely 1.0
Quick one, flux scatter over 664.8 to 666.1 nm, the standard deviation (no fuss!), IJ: 0.7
